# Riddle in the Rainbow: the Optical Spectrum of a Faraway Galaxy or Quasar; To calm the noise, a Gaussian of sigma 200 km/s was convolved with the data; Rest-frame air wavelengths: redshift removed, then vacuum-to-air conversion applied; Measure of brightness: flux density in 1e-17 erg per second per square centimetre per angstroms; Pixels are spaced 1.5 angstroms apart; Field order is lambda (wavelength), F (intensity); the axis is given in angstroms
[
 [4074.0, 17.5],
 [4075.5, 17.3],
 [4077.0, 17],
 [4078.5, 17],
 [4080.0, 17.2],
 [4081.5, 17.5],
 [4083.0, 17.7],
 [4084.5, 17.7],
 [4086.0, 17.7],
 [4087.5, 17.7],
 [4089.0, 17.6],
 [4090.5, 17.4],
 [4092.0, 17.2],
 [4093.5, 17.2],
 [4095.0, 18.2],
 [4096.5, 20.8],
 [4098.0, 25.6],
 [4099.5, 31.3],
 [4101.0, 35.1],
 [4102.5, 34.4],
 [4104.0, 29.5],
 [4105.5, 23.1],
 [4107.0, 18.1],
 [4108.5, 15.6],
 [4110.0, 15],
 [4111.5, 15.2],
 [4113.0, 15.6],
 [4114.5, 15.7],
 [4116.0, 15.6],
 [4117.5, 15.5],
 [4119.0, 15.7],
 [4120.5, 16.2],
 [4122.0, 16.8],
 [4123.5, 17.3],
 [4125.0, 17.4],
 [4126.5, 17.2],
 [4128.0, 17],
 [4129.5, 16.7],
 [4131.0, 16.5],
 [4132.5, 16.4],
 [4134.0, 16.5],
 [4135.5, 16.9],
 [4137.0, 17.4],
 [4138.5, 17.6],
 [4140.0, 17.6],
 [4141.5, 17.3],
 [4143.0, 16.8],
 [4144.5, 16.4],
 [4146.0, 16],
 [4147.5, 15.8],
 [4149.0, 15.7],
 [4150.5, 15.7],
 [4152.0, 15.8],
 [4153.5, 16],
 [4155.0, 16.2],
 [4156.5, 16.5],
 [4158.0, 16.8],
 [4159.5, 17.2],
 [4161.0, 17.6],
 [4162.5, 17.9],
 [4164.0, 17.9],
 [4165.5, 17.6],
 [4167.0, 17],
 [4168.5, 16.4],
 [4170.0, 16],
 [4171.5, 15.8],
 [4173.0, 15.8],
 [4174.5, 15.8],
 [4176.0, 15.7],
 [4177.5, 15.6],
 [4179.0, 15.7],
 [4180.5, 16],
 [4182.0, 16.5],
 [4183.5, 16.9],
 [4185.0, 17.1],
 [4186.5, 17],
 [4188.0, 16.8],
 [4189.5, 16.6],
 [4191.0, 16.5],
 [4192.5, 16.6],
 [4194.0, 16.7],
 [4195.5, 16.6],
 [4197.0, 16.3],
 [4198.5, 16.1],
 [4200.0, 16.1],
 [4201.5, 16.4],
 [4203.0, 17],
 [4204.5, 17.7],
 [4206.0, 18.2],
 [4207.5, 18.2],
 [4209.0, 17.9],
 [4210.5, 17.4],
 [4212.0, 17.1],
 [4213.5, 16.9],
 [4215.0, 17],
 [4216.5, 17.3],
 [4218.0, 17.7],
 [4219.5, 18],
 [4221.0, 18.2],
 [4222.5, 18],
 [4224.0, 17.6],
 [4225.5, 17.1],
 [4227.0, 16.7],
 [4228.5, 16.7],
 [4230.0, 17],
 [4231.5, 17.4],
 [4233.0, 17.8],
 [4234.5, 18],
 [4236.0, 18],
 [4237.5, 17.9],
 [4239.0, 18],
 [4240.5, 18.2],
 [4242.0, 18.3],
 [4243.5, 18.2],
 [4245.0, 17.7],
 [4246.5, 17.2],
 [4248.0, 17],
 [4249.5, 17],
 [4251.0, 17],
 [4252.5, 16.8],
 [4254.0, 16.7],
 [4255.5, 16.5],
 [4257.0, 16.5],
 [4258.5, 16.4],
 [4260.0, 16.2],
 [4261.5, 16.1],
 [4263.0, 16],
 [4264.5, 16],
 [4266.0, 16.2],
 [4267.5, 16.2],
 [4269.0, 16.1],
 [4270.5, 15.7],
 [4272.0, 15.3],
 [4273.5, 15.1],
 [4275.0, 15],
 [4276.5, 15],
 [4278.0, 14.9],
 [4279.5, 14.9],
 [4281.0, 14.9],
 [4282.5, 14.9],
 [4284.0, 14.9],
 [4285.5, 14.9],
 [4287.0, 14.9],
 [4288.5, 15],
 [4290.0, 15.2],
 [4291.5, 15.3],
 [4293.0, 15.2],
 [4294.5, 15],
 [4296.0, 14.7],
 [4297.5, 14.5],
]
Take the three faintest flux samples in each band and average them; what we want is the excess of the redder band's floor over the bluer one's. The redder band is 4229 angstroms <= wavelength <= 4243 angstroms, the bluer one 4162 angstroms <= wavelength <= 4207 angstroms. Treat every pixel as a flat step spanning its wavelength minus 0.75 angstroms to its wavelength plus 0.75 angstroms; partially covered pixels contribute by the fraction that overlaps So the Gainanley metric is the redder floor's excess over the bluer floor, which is 1.7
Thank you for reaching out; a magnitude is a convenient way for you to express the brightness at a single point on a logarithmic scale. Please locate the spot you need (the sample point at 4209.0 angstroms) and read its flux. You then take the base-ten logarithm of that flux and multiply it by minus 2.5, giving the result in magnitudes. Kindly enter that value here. -3.13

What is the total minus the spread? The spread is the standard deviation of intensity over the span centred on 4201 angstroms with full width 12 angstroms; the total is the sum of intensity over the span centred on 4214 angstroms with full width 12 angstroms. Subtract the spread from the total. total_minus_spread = 139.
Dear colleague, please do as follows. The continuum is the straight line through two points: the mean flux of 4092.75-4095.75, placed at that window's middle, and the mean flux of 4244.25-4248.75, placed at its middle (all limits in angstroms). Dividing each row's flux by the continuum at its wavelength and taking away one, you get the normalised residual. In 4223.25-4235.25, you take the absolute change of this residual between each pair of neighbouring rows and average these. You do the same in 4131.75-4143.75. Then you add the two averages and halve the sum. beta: 0.017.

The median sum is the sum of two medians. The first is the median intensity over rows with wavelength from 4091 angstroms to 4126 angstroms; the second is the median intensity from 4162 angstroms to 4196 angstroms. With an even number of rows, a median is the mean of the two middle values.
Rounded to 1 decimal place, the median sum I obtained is 33.8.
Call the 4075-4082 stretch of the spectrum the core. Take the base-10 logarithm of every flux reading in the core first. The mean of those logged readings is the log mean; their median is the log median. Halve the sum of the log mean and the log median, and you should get 1.24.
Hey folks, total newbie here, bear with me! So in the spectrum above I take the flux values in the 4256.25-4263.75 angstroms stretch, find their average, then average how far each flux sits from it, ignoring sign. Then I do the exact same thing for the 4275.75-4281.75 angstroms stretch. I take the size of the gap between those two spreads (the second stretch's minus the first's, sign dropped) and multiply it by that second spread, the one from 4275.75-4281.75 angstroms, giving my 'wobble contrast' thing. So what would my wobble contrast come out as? 0.00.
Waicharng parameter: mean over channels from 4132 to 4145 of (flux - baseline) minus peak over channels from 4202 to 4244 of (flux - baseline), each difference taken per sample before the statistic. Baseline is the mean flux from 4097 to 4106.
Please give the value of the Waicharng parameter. -1.3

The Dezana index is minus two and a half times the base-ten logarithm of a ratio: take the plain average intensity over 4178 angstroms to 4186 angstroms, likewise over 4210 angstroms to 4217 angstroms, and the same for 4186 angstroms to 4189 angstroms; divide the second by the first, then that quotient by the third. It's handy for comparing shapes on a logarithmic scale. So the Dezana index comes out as 3.02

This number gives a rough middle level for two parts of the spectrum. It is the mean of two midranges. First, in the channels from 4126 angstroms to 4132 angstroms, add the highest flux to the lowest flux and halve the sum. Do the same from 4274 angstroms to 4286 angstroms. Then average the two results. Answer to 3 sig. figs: 15.9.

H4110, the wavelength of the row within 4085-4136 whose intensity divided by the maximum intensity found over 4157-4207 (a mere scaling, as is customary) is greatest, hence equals 4101.0 angstroms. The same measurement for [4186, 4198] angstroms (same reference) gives 4186.5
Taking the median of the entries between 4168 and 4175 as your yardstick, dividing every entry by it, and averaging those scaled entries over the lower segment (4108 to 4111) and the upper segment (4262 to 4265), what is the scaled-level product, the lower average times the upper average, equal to 1.0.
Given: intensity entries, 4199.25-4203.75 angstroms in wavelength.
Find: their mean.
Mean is 16.5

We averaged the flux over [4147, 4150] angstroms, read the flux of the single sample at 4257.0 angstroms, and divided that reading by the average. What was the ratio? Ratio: 1.05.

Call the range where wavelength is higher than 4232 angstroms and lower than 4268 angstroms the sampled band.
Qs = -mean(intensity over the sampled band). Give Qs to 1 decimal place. -17.1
